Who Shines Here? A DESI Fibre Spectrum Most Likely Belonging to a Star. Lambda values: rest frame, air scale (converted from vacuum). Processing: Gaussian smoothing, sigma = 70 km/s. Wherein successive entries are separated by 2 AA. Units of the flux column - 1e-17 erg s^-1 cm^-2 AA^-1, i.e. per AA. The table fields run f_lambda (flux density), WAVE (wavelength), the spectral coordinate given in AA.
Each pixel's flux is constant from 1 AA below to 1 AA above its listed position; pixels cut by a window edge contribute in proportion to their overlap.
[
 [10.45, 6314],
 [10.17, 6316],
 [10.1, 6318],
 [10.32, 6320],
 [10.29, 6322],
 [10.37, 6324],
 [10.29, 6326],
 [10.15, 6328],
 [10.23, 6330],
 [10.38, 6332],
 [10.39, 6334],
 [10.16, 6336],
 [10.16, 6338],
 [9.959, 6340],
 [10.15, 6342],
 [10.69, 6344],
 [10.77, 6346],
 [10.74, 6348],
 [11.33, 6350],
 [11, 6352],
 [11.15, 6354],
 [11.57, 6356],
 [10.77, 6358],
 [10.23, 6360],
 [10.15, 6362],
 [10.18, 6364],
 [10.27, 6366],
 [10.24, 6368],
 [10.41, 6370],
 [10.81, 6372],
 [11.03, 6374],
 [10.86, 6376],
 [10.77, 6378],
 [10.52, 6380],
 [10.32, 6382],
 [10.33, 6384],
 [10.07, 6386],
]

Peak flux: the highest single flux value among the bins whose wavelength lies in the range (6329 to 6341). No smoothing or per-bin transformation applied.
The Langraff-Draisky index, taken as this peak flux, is 10.39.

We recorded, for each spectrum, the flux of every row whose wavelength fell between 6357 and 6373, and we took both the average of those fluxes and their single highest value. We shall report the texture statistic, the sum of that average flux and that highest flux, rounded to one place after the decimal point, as 21.2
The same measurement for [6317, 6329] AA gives 20.6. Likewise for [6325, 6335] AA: 20.7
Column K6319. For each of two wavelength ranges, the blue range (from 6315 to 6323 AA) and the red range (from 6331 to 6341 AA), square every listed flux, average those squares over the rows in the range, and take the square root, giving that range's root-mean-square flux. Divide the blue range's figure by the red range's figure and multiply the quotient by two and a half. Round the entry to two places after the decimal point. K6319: 2.50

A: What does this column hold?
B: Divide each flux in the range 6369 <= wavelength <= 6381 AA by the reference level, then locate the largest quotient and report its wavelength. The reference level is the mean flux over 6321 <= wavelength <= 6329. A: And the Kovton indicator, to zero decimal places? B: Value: 6374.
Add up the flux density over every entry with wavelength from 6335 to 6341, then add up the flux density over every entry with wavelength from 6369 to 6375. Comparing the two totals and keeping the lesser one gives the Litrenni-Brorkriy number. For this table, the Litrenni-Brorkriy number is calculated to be 30.3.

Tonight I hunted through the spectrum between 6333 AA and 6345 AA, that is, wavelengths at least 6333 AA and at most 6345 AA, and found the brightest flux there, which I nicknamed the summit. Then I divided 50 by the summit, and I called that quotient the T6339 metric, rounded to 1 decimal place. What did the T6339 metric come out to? 4.7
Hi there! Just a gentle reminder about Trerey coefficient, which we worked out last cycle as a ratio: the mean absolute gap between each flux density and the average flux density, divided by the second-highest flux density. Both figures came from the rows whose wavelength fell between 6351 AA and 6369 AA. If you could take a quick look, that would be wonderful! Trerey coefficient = 0.040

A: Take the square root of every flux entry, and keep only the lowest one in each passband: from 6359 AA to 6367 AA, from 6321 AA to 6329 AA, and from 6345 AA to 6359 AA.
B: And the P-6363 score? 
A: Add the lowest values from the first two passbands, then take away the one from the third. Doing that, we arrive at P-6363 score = 3.09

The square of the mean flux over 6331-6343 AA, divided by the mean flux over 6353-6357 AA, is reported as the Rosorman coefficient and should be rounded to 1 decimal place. 9.2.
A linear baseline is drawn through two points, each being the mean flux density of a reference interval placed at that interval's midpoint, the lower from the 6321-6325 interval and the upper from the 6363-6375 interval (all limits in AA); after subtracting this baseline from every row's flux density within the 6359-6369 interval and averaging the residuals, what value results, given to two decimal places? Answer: -0.26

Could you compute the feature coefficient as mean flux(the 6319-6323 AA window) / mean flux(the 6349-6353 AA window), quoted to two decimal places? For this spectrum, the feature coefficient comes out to 0.92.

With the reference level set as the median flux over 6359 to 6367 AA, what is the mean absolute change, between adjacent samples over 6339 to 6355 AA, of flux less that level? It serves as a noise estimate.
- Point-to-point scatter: 0.27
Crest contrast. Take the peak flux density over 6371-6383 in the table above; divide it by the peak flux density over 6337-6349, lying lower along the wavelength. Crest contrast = 1.02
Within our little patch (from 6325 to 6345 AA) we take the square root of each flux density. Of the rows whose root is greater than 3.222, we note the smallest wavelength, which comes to 6334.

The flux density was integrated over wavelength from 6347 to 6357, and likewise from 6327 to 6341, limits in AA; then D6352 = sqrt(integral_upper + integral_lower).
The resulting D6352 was 16.0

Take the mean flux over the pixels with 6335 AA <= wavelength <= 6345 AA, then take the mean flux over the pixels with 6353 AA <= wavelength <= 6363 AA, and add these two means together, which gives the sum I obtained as 21.0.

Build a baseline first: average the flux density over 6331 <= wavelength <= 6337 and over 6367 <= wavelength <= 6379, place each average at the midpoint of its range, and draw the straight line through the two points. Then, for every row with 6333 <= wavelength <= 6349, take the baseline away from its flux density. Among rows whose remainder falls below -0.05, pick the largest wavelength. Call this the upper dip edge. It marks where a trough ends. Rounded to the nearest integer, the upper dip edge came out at 6342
